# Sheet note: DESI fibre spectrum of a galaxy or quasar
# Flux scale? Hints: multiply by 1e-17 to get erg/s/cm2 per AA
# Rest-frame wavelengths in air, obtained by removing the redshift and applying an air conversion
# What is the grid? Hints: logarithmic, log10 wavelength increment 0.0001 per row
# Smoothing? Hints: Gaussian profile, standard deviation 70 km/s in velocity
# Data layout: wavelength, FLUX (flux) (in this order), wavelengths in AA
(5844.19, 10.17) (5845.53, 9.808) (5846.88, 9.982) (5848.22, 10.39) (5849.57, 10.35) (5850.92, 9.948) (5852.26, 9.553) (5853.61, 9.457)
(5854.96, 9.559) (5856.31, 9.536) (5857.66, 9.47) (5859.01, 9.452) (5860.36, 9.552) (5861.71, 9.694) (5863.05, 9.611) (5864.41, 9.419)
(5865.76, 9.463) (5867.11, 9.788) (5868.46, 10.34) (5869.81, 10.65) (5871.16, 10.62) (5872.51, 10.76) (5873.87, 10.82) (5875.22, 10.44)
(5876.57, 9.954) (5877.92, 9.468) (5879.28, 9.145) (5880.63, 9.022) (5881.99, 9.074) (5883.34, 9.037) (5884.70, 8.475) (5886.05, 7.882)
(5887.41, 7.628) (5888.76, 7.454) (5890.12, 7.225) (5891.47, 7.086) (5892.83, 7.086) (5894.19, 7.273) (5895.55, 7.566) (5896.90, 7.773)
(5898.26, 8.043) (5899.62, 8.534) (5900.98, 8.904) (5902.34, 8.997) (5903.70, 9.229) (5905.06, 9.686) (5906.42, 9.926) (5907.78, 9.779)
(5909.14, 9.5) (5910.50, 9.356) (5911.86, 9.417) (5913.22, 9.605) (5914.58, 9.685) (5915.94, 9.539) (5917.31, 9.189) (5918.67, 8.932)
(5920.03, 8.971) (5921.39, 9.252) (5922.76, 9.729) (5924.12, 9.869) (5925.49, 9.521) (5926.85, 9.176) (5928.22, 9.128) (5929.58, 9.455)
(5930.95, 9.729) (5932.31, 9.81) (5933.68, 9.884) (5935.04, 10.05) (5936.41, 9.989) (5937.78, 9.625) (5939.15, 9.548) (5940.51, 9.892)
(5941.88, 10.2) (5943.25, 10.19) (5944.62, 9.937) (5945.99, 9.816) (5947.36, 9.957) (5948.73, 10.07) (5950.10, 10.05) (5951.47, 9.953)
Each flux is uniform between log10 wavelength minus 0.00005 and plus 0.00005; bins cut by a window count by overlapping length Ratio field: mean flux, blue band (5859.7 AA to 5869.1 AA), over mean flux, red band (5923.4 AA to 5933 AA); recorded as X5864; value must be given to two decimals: 1.02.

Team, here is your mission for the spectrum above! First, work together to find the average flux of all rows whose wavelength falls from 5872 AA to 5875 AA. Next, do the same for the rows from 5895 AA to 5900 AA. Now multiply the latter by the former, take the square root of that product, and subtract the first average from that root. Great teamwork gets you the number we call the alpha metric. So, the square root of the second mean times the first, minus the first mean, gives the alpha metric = -1.5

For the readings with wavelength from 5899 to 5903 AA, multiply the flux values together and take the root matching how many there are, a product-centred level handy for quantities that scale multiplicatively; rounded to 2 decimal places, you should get 8.81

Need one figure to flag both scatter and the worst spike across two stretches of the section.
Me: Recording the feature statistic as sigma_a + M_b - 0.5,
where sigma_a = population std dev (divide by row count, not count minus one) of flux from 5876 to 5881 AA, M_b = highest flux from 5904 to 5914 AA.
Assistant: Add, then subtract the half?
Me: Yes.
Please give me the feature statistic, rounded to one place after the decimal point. 9.8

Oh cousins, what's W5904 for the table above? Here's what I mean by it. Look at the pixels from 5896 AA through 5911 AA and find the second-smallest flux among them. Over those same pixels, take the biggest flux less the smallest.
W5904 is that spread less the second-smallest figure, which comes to -5.89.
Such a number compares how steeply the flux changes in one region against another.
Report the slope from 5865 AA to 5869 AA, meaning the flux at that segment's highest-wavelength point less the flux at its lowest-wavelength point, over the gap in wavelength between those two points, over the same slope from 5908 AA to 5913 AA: -10.6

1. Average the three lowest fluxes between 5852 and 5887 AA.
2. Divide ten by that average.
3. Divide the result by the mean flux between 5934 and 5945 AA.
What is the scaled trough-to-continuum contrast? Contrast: 0.119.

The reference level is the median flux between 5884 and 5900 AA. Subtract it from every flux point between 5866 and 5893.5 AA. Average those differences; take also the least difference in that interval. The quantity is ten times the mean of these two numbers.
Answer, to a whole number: 5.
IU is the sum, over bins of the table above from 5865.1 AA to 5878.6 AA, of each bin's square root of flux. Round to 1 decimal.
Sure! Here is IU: 32.0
